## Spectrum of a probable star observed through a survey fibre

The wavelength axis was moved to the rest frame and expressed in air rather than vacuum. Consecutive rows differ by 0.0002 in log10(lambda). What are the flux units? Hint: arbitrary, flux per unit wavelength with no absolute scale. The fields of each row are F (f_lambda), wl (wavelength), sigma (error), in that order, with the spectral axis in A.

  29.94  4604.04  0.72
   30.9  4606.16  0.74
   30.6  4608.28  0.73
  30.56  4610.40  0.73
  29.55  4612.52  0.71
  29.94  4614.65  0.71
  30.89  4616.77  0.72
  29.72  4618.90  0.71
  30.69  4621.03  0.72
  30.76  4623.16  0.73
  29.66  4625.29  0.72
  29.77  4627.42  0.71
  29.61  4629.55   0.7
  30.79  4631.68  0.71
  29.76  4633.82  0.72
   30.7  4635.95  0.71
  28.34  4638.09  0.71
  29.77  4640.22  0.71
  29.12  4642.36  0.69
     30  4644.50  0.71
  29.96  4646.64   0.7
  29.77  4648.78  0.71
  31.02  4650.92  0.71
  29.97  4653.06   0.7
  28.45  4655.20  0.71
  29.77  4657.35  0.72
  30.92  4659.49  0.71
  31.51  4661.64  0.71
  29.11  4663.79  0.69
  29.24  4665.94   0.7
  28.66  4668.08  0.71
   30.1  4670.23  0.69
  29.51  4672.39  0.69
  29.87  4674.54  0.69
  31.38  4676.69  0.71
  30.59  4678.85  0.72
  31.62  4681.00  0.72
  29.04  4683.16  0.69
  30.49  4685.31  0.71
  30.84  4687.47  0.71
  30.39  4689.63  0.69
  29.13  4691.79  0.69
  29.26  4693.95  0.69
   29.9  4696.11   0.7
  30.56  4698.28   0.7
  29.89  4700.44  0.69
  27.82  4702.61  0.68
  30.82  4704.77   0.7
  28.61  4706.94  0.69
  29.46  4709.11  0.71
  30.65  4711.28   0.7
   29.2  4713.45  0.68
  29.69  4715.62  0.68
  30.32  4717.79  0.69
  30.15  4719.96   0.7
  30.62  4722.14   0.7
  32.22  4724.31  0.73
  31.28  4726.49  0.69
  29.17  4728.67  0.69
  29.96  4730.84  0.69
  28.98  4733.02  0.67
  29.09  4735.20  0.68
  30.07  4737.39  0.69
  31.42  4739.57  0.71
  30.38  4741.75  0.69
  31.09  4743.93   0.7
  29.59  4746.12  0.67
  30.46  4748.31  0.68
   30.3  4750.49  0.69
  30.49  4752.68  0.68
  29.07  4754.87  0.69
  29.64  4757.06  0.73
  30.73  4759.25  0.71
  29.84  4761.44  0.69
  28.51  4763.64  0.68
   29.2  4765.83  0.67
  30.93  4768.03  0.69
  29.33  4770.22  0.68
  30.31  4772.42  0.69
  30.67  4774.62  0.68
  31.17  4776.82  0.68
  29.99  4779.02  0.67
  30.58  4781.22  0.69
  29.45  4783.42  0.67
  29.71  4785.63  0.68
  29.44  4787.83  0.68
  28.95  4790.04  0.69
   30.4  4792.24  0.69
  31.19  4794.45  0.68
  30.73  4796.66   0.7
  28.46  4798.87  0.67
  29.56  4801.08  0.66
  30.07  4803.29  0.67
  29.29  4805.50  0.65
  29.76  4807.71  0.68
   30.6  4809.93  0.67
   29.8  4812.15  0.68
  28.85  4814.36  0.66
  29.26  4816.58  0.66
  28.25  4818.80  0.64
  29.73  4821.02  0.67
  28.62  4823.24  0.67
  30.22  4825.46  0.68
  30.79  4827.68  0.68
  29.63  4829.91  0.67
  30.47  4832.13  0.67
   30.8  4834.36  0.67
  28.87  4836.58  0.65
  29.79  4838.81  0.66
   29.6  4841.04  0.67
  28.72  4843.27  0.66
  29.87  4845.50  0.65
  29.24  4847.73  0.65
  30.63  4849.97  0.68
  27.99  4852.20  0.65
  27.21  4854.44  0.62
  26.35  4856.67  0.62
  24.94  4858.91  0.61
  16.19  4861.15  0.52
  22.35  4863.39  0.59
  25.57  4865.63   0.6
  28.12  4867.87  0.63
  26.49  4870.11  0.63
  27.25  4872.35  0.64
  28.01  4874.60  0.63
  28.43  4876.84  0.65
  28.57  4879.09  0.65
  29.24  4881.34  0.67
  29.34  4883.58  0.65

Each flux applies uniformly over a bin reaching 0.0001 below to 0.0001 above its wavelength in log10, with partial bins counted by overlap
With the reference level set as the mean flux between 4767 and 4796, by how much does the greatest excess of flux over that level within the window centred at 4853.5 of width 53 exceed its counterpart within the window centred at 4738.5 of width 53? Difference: -1.42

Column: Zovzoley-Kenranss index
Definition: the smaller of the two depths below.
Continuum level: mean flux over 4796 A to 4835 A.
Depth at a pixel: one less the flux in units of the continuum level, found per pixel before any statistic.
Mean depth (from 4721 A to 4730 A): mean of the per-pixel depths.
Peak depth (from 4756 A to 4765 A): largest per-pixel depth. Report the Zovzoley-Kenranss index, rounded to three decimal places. -0.037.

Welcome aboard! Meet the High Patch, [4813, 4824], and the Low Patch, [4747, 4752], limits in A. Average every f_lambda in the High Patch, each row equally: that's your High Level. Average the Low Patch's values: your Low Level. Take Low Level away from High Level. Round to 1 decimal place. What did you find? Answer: -1.4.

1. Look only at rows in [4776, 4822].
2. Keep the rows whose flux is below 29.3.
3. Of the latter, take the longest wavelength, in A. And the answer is 4818.80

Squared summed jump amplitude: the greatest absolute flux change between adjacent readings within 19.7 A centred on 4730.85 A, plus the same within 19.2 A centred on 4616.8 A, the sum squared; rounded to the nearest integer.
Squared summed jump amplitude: 11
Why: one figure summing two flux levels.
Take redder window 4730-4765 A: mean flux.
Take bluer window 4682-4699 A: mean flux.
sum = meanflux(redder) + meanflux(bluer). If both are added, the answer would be 59.9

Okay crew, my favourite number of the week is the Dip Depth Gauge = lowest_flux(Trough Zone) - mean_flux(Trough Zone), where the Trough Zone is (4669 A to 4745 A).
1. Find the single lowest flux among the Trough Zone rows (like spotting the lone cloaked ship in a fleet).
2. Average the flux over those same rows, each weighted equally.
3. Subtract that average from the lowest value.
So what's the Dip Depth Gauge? -2.3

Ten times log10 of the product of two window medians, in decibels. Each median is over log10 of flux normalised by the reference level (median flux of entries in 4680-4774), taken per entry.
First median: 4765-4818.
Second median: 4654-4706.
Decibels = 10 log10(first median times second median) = -50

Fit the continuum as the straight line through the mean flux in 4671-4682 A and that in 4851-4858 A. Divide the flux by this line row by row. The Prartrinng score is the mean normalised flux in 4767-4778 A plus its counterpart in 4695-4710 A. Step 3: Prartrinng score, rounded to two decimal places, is 2.04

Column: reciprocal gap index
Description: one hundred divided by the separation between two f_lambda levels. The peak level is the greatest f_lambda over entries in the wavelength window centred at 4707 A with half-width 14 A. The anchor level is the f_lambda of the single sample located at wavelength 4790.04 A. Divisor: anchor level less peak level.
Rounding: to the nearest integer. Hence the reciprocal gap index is -53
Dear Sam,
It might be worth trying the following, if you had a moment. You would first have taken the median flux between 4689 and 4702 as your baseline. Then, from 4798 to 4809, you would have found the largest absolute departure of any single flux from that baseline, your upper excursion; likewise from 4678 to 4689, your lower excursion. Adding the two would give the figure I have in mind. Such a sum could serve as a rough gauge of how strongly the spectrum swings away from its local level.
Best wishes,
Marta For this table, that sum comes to 3.2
